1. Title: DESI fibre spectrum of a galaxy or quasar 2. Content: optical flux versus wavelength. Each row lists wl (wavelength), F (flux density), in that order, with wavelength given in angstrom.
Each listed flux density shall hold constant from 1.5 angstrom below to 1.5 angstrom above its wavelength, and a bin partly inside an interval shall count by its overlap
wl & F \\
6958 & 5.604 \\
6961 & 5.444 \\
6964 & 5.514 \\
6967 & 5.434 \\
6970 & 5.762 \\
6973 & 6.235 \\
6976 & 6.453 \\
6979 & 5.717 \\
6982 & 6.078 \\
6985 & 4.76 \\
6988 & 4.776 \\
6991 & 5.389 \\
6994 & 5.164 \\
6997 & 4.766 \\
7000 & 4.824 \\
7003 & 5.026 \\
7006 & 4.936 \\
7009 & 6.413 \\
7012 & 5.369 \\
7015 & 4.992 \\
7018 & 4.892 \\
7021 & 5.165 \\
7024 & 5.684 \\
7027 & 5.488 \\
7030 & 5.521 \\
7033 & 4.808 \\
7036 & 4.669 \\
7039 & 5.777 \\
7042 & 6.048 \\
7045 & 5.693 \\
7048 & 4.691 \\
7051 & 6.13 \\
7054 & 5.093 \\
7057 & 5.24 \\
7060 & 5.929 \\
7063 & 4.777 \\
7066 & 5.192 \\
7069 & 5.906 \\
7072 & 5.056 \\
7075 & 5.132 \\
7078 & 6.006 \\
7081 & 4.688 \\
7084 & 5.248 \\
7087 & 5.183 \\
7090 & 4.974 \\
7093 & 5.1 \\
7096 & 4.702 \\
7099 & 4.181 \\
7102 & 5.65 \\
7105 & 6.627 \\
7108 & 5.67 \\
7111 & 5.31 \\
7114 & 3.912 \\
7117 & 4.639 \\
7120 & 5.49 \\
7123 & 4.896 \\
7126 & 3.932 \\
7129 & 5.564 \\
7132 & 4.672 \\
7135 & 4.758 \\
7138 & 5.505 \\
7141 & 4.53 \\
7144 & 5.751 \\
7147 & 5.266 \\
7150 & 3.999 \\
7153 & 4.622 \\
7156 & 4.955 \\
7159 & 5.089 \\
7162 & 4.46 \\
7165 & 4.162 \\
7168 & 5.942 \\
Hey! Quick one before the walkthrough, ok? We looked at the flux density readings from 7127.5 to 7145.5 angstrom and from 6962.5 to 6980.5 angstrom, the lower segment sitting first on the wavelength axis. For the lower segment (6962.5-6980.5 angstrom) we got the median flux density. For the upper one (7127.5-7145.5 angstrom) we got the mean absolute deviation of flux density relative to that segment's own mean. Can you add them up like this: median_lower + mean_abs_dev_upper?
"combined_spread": 6.2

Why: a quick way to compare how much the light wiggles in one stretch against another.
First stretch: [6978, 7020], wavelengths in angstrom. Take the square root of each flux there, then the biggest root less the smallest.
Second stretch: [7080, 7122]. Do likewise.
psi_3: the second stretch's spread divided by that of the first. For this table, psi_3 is 1.7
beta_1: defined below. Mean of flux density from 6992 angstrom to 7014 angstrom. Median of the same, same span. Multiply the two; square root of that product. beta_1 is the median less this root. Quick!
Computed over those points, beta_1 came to -0.09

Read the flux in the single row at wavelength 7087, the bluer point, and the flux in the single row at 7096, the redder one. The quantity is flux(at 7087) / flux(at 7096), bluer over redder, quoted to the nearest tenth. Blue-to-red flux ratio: 1.1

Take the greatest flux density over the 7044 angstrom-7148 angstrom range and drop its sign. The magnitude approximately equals 6.6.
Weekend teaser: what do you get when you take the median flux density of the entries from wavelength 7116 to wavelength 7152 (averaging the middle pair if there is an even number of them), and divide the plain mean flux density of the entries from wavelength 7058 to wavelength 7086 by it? 1.10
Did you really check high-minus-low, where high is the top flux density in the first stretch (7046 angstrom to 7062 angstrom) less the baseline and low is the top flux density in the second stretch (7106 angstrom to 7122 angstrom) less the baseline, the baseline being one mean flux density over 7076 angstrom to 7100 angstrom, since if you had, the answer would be 0.46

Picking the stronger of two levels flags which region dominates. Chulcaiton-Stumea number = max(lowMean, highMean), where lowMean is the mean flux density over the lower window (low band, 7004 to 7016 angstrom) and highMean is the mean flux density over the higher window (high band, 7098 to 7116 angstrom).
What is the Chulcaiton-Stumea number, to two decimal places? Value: 5.43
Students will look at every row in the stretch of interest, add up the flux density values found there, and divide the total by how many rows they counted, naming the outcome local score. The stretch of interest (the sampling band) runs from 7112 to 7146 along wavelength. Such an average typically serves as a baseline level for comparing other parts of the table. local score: 4.9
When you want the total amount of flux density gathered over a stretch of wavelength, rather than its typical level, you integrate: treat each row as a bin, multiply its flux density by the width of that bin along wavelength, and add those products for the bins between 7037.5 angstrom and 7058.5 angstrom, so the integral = 116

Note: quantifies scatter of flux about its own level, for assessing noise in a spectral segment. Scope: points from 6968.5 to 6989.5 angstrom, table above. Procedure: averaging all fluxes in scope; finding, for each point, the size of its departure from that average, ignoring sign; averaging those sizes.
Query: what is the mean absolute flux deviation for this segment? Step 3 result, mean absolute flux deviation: 0.52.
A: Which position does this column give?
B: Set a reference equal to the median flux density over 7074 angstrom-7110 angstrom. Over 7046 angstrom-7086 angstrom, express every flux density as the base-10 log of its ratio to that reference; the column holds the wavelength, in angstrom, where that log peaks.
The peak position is 7051 angstrom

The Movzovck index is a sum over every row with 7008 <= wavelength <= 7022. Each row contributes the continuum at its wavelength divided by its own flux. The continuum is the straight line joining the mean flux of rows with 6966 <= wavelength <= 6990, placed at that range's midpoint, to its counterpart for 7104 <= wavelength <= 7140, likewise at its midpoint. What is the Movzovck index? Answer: 5.17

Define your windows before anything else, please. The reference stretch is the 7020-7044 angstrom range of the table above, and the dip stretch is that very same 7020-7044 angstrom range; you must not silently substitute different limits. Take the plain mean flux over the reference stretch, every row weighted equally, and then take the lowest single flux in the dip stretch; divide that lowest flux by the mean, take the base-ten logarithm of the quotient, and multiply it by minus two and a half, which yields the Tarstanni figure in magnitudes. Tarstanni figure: 0.16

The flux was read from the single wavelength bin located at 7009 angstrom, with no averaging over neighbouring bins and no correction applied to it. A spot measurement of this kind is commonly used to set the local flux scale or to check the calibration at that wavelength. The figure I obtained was 6.413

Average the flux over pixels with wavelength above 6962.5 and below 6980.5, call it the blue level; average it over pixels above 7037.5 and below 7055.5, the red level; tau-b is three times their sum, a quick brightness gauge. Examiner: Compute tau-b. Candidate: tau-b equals 34.3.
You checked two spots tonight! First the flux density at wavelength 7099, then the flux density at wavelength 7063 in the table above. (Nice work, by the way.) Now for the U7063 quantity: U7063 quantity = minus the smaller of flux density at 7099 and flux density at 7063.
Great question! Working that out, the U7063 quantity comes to -4.18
